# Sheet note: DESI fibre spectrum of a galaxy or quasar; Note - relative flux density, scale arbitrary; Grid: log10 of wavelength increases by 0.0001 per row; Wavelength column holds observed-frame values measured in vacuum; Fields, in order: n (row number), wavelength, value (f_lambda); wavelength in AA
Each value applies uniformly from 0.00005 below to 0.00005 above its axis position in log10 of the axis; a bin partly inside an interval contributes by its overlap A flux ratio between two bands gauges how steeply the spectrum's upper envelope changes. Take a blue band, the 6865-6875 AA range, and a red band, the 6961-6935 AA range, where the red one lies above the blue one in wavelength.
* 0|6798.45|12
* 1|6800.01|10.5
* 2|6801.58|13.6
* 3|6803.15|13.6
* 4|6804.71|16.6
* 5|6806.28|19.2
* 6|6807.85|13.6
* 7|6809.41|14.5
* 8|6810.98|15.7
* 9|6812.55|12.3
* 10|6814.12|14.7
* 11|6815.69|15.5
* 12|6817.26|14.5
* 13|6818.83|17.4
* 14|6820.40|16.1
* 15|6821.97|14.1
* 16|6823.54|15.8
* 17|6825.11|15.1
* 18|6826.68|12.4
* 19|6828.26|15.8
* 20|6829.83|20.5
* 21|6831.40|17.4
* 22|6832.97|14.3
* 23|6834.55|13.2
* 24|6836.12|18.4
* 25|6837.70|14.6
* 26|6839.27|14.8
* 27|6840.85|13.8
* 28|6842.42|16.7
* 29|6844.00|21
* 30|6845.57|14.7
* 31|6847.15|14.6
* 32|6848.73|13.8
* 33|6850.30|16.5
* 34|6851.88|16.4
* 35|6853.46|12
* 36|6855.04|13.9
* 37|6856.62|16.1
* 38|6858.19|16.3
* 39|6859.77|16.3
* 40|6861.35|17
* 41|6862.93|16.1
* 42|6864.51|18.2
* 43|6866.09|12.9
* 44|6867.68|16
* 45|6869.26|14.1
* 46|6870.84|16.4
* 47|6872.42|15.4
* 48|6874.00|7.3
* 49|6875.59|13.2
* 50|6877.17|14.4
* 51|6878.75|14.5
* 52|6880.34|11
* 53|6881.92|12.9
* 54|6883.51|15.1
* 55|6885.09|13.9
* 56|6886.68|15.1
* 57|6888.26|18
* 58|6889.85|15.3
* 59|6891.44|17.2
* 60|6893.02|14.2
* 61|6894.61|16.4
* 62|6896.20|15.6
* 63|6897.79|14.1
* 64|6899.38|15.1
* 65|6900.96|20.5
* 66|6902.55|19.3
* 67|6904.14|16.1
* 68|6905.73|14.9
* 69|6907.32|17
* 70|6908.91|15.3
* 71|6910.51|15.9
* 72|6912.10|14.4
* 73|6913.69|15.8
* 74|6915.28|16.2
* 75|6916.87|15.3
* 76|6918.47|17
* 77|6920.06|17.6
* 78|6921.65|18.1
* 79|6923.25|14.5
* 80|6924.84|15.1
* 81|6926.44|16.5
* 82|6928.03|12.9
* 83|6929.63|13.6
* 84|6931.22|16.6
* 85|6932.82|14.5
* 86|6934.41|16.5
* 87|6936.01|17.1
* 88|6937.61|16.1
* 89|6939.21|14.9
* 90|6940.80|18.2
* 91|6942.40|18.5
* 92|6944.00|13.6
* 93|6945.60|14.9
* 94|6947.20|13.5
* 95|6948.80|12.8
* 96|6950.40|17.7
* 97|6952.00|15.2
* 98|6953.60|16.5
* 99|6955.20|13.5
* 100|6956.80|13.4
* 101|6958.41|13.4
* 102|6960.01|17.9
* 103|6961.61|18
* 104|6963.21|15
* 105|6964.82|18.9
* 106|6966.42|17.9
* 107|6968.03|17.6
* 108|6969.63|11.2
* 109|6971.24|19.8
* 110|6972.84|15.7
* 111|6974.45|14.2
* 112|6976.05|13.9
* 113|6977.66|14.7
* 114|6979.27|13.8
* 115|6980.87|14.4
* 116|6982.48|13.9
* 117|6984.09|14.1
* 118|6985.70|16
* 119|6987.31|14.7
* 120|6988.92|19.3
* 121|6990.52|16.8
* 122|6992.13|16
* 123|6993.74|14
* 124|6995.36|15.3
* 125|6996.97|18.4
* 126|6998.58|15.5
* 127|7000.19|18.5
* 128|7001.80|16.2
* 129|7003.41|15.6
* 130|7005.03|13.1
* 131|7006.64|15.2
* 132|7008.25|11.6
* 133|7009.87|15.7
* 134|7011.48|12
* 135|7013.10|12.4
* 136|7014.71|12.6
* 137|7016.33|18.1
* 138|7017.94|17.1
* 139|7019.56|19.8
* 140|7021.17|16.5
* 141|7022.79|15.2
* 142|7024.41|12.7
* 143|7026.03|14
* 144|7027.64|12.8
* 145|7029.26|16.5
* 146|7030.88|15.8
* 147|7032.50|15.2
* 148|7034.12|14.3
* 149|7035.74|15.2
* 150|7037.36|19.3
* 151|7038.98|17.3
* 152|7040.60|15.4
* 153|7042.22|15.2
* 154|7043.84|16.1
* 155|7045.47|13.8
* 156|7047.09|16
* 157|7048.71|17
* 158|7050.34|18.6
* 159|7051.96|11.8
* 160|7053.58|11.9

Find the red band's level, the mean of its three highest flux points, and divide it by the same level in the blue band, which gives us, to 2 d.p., 1.14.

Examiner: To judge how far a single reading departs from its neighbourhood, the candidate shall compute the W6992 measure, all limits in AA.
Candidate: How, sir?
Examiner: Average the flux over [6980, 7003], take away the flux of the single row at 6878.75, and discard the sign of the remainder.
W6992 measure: 1.4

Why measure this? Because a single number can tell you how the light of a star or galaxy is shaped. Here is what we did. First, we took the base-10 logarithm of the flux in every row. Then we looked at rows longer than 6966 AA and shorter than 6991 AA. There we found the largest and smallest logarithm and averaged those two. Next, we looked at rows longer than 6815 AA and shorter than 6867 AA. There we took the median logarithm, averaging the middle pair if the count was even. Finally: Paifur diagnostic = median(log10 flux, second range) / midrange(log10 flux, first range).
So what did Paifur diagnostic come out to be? 1.02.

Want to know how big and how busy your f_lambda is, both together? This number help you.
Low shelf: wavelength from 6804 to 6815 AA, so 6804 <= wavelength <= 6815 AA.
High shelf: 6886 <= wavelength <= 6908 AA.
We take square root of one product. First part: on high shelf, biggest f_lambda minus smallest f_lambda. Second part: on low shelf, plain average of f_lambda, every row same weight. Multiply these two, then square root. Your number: 10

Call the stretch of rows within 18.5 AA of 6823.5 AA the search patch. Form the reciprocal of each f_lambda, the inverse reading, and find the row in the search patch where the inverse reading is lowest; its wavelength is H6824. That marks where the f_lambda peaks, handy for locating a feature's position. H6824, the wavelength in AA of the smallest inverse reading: 6829.83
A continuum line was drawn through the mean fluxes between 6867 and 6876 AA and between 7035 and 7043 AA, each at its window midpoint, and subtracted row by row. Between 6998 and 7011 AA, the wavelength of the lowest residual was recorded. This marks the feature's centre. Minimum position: 7008.25 AA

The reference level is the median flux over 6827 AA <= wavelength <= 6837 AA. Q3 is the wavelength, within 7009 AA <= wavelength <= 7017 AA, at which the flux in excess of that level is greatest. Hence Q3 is 7016.33 AA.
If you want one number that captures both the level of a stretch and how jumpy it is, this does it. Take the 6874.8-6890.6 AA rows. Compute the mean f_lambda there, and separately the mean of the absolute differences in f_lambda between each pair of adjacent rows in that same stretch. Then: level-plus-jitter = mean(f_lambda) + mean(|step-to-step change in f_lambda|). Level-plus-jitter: 16.2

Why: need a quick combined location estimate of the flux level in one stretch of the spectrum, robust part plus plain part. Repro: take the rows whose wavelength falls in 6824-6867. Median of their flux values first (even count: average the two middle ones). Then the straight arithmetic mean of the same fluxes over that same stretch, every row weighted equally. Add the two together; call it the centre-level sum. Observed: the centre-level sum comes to 31.5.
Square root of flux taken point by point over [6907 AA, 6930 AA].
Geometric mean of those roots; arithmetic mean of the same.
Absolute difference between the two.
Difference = 0.004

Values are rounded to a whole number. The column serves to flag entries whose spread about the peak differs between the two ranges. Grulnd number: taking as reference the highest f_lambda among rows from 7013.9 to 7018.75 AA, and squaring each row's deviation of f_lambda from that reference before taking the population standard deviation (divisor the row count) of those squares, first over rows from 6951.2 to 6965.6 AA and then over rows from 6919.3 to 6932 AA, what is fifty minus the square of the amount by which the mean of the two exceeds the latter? 50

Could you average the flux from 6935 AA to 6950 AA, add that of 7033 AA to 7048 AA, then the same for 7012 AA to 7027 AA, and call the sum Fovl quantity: 46.7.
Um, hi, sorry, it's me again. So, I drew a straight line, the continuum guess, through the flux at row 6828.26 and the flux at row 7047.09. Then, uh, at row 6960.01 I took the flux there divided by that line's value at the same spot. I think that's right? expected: 1.12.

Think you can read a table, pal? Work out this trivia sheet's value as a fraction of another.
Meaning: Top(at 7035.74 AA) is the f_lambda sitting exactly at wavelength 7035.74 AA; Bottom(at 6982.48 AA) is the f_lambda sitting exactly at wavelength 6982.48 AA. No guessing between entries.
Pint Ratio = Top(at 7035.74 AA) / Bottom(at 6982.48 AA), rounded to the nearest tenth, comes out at 1.1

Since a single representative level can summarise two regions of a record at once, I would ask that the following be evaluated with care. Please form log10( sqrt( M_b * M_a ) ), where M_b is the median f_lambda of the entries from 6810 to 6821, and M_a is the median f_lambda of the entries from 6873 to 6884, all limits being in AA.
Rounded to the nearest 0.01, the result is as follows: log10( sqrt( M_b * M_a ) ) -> 1.16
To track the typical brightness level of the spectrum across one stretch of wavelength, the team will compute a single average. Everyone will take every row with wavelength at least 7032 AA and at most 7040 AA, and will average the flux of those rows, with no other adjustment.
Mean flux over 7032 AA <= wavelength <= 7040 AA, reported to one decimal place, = 16.3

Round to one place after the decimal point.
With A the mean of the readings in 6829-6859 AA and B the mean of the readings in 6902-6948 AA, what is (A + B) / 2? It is 15.8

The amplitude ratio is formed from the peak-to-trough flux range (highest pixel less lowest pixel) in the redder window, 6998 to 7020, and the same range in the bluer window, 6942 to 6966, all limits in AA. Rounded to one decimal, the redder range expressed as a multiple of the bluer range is 1.3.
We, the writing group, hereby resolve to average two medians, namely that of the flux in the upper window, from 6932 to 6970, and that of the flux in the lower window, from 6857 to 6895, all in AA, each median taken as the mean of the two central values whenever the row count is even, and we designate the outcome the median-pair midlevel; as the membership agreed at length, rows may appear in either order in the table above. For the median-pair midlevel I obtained 15.4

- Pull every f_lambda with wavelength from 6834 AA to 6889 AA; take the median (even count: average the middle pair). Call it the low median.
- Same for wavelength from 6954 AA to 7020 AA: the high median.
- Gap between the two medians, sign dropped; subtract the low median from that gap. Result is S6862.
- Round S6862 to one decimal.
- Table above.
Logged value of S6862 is -14.3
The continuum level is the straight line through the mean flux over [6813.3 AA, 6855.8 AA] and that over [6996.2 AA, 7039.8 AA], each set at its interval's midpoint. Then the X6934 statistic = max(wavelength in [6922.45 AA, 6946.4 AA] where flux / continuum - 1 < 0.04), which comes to 6945.60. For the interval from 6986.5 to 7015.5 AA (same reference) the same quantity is 7014.71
